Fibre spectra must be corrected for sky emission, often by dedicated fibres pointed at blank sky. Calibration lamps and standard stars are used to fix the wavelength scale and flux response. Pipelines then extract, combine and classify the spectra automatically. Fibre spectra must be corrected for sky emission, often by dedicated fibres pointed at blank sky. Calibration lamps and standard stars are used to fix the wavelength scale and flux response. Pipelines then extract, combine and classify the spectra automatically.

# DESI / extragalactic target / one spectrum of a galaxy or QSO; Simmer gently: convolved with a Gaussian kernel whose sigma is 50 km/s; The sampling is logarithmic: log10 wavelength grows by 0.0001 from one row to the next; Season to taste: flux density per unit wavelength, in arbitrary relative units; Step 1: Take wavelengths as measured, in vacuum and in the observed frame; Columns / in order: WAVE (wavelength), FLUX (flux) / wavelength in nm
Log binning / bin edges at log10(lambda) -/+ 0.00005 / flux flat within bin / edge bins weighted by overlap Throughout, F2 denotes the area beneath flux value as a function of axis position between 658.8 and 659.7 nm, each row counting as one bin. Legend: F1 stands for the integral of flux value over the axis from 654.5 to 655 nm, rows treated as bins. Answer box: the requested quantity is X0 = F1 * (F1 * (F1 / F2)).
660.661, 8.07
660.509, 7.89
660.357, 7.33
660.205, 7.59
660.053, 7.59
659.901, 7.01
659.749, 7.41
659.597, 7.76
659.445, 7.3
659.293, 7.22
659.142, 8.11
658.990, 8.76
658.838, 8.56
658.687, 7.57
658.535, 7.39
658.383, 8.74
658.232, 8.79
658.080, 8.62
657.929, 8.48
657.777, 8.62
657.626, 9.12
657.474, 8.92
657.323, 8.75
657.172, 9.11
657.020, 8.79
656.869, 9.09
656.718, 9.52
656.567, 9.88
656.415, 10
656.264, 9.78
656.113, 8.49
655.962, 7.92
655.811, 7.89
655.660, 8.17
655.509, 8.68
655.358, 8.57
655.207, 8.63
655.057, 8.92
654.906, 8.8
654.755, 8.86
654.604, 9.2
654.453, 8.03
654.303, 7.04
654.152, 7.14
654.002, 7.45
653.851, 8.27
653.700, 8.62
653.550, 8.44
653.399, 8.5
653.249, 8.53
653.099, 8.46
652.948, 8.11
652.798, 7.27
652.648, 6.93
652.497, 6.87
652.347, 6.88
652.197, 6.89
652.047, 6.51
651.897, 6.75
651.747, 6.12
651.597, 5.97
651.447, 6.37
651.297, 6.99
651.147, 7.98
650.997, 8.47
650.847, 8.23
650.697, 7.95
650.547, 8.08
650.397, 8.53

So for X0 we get 12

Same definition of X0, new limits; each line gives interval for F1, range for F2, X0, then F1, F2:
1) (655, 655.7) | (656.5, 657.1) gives 39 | 6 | 6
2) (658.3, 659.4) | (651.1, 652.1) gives 104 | 9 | 7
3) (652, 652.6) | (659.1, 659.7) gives 15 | 4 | 5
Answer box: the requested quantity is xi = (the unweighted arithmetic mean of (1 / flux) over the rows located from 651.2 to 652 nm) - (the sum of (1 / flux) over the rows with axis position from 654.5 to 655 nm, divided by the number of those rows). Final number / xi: 0.04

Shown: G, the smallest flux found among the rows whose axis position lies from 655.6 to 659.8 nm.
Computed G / 7.22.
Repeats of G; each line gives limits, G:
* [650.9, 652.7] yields 5.97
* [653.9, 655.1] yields 7.04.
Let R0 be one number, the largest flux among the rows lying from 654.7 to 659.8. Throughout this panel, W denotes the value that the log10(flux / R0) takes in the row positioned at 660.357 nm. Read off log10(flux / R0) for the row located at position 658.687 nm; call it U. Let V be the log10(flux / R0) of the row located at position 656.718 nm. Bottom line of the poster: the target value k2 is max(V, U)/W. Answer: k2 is 0.2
